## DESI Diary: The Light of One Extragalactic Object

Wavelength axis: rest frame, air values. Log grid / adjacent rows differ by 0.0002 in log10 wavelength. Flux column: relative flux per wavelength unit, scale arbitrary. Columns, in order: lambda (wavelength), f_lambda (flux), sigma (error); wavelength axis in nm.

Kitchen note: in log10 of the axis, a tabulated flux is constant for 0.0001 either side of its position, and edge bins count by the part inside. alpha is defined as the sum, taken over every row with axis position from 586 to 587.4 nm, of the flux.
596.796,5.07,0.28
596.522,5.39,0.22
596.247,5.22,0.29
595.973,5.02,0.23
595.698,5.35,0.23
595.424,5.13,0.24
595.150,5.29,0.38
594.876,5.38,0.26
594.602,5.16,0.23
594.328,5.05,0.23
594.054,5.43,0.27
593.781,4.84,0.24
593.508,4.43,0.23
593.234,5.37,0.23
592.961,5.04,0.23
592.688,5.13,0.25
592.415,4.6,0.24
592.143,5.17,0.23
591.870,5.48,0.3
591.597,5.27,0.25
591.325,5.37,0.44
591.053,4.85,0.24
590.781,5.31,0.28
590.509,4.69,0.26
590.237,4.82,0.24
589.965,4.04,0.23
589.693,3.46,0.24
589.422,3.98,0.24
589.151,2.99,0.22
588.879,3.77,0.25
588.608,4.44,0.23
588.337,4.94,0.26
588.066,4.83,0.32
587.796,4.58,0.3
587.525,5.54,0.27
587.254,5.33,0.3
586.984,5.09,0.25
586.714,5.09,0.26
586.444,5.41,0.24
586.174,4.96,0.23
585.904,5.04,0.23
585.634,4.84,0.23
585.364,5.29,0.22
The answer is 25.9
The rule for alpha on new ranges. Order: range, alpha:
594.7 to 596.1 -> 26.2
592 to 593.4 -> 25.3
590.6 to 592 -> 26.3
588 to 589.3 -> 21.0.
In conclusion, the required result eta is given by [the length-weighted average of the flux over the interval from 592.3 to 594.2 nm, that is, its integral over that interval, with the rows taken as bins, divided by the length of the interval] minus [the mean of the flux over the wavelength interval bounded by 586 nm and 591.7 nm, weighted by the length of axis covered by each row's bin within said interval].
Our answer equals 0.3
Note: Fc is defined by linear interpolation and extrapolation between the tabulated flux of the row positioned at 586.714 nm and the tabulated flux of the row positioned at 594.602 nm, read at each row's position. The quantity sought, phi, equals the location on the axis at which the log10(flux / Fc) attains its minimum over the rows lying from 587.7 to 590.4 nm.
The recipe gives 589.151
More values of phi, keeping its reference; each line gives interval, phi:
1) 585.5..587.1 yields 585.634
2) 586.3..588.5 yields 587.796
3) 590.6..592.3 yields 591.053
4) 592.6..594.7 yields 593.508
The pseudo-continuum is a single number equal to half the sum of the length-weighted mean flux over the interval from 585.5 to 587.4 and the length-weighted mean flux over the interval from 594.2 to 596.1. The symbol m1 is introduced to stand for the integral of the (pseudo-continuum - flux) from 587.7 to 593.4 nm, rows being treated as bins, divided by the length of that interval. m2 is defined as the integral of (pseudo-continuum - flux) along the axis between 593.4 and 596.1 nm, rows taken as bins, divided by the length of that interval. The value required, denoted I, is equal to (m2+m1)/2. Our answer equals 0.260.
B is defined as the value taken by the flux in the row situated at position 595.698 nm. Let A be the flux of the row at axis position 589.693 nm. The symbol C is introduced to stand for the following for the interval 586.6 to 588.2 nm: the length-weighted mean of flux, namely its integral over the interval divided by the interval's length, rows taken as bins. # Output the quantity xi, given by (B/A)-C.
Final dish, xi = -3.53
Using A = 3.46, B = 5.35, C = 5.08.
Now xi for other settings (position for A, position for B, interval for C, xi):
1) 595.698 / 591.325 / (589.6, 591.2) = -3.56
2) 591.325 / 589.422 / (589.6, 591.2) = -3.82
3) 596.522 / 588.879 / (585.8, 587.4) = -4.46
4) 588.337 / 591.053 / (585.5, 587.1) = -4.09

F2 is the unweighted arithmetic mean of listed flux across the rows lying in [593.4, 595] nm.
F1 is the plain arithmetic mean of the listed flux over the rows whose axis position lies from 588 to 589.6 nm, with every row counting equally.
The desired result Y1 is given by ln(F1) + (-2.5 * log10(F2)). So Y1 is -0.33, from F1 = 4.16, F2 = 5.05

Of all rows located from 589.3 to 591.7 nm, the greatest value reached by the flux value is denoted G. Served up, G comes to 5.37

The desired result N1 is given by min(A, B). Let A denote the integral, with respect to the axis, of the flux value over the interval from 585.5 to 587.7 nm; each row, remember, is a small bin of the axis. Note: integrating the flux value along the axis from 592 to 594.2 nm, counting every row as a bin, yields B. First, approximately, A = 11.3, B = 11.0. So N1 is 11.0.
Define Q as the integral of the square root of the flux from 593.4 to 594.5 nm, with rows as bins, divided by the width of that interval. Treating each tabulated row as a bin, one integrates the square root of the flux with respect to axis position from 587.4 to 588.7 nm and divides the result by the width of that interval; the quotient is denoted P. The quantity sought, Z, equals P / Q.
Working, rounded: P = 2.21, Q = 2.23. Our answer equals 0.99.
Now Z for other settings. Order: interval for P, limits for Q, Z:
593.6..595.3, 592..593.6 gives 1.02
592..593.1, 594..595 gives 0.98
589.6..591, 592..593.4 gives 0.94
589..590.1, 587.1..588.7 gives 0.85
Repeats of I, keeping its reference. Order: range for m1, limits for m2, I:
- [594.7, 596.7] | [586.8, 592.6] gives 0.180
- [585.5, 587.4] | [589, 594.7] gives 0.208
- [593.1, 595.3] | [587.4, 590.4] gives 0.441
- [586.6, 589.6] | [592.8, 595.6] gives 0.308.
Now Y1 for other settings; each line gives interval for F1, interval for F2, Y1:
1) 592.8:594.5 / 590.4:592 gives -0.17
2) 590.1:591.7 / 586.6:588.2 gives -0.14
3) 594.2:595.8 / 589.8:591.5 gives -0.06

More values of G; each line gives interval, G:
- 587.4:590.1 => 5.54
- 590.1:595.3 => 5.48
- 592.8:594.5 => 5.43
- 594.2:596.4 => 5.38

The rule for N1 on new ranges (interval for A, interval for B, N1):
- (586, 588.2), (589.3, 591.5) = 10.1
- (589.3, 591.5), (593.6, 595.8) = 10.1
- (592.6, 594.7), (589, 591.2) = 9.4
